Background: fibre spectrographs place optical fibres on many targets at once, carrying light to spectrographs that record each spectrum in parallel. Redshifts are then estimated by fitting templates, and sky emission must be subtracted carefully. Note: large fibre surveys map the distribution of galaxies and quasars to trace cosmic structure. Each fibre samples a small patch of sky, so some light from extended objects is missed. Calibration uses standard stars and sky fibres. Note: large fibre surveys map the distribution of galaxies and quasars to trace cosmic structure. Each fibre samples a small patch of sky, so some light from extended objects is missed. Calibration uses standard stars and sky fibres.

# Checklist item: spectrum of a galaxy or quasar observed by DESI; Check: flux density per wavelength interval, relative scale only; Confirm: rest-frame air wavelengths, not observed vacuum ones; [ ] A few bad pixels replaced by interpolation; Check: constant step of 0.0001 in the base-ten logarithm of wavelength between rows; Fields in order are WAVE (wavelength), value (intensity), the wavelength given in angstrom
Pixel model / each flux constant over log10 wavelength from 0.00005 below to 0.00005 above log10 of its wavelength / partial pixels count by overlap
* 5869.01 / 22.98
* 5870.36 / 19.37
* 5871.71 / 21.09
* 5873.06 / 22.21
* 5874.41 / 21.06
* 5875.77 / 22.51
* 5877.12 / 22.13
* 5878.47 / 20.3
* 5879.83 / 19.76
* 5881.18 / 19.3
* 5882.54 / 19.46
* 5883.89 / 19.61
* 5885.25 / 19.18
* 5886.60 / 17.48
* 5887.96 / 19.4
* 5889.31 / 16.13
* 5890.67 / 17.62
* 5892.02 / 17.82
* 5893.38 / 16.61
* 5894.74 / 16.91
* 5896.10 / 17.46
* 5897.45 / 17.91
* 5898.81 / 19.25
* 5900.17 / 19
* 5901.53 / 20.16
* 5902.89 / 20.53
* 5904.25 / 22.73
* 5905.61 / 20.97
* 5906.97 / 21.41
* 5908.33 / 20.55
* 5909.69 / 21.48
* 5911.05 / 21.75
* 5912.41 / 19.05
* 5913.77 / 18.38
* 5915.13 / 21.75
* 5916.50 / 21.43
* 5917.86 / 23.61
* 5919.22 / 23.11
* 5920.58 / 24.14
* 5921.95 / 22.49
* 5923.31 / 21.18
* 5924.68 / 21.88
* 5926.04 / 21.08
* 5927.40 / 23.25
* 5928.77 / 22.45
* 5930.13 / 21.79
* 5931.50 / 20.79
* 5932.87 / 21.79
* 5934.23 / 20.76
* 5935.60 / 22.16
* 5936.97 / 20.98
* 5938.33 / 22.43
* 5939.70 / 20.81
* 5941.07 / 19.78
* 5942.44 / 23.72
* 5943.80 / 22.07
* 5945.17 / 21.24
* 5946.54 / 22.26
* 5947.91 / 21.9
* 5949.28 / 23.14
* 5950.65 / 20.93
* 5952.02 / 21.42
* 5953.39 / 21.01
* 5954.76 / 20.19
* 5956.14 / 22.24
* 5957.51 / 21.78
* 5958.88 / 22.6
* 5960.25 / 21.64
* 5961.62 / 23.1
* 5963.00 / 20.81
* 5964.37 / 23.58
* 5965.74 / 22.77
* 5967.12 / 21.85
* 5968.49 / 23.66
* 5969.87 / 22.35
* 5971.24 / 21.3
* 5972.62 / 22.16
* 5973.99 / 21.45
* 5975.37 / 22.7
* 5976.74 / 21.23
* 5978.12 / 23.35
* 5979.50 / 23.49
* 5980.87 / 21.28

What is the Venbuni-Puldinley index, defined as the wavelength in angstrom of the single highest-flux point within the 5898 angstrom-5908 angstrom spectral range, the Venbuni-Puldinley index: 5904.25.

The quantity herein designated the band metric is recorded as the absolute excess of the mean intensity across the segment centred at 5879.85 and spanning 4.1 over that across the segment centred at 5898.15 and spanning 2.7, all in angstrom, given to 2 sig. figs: 1.2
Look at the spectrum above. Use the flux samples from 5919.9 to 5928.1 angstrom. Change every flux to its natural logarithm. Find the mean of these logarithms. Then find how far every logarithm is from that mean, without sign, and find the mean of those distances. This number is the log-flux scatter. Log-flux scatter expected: 0.043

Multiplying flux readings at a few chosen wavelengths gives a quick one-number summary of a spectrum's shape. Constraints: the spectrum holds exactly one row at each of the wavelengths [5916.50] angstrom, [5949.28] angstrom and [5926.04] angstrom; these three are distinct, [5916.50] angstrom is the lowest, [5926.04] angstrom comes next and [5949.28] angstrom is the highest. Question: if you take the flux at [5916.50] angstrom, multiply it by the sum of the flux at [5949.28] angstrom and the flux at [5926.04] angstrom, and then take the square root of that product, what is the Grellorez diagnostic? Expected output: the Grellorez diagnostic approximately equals 30.8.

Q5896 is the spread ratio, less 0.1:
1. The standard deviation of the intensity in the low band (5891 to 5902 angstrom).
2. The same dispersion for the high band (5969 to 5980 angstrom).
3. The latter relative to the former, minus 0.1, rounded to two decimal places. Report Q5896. 0.63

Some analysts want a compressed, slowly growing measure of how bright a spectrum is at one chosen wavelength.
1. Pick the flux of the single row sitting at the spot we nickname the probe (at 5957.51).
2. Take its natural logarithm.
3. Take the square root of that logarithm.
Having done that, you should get 1.76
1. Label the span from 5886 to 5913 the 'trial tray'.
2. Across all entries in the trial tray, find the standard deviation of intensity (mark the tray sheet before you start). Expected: 1.9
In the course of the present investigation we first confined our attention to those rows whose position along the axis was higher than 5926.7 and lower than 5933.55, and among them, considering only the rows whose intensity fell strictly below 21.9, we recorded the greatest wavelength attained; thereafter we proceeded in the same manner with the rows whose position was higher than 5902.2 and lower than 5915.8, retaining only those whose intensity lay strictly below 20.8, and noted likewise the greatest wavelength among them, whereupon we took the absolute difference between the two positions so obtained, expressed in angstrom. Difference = 19.1 angstrom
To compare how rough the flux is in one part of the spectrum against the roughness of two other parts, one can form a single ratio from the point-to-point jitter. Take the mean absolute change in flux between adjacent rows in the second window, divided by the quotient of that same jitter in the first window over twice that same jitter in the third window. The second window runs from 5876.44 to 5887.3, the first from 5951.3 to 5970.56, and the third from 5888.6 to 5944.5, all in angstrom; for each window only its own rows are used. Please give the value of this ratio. 1.4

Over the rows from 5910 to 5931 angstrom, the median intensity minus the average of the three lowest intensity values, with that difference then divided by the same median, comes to 0.10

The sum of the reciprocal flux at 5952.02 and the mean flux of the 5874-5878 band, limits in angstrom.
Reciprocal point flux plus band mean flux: 21.9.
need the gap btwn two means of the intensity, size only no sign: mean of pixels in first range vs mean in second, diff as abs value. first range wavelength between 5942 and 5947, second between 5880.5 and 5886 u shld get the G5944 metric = 2.9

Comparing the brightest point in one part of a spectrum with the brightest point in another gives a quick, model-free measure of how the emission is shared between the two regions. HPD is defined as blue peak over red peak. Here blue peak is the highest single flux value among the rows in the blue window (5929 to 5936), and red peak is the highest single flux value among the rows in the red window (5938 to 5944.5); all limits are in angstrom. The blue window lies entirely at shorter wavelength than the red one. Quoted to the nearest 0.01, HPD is 0.93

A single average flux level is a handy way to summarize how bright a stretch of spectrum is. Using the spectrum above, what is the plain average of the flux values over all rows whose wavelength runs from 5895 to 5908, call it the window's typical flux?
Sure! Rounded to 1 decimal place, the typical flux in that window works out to 19.9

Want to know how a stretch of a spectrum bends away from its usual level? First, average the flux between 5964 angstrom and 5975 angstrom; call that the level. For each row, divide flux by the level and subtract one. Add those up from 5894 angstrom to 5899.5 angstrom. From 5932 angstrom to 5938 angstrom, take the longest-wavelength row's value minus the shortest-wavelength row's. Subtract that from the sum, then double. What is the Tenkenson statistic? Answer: -1.5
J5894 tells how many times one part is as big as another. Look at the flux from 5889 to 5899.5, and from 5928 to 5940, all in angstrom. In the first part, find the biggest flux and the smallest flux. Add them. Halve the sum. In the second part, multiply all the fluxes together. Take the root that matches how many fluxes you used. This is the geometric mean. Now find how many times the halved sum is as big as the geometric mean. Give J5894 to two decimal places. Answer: 0.82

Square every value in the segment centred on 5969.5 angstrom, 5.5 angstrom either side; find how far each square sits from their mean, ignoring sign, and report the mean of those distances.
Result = 32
